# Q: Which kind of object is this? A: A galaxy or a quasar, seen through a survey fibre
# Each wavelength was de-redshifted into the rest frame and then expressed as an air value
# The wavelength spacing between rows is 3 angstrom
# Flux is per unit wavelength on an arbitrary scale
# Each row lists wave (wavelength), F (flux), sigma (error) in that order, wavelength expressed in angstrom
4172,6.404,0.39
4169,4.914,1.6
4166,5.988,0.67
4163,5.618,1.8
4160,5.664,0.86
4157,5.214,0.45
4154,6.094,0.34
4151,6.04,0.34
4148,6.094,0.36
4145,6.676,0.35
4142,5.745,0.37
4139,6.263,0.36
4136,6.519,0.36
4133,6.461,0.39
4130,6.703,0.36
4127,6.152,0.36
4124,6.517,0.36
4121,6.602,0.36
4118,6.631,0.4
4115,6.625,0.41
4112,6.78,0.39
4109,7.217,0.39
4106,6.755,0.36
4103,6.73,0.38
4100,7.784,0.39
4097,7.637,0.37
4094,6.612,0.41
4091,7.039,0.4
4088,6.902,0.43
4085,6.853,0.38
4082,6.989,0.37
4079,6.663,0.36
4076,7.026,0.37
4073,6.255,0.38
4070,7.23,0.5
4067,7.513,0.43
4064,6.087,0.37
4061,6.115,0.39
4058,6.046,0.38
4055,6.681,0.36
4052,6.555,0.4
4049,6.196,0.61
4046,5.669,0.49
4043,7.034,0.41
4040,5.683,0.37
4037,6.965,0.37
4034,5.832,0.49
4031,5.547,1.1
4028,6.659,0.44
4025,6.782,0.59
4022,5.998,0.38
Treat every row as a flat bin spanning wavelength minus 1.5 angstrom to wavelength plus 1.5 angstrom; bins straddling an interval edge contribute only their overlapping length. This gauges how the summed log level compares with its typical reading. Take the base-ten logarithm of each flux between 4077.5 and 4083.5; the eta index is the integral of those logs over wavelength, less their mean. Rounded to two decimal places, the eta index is 4.17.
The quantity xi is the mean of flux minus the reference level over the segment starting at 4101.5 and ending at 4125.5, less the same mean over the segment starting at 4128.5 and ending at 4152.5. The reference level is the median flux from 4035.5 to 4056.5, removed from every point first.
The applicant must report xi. 0.42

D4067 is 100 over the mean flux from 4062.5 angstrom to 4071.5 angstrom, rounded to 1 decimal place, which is 14.4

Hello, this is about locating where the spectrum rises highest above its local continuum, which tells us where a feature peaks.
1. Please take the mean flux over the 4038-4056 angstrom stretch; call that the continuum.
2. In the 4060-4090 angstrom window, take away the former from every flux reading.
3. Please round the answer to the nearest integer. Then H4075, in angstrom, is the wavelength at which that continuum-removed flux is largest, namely 4067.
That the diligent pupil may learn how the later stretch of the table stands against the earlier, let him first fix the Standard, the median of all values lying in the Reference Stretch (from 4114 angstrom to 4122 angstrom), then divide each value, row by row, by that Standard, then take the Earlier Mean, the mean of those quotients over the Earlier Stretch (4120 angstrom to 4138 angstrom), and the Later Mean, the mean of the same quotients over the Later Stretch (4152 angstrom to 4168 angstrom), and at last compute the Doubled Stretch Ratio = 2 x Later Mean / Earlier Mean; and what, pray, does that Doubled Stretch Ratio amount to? 1.76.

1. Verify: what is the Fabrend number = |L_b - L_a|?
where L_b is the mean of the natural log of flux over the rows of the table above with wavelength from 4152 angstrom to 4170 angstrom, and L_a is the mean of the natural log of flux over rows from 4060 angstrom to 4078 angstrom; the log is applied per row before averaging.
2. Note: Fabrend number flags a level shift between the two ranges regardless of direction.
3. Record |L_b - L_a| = 0.18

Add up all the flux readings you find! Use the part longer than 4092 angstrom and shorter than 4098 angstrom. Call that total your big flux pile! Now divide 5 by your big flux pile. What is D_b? 0.351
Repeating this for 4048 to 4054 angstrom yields 0.392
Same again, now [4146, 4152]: 0.412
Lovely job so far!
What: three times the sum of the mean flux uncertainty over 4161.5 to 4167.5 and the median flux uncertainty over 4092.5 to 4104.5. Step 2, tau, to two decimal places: 4.86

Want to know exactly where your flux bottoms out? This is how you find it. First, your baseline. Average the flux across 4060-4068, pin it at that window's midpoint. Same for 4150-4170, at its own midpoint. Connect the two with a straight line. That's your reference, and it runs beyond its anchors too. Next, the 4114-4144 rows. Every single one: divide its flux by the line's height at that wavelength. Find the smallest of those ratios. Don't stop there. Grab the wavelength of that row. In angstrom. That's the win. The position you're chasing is 4142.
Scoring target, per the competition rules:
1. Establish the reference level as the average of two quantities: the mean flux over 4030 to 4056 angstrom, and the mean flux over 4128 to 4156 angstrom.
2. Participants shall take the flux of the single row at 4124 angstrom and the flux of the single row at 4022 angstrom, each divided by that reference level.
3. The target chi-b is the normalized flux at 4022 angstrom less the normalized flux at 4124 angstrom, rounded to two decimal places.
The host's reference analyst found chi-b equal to -0.08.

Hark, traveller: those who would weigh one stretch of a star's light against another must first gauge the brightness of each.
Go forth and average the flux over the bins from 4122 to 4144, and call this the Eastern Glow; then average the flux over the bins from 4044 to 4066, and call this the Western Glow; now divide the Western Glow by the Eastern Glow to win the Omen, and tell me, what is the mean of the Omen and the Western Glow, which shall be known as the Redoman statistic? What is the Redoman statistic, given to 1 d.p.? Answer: 3.6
